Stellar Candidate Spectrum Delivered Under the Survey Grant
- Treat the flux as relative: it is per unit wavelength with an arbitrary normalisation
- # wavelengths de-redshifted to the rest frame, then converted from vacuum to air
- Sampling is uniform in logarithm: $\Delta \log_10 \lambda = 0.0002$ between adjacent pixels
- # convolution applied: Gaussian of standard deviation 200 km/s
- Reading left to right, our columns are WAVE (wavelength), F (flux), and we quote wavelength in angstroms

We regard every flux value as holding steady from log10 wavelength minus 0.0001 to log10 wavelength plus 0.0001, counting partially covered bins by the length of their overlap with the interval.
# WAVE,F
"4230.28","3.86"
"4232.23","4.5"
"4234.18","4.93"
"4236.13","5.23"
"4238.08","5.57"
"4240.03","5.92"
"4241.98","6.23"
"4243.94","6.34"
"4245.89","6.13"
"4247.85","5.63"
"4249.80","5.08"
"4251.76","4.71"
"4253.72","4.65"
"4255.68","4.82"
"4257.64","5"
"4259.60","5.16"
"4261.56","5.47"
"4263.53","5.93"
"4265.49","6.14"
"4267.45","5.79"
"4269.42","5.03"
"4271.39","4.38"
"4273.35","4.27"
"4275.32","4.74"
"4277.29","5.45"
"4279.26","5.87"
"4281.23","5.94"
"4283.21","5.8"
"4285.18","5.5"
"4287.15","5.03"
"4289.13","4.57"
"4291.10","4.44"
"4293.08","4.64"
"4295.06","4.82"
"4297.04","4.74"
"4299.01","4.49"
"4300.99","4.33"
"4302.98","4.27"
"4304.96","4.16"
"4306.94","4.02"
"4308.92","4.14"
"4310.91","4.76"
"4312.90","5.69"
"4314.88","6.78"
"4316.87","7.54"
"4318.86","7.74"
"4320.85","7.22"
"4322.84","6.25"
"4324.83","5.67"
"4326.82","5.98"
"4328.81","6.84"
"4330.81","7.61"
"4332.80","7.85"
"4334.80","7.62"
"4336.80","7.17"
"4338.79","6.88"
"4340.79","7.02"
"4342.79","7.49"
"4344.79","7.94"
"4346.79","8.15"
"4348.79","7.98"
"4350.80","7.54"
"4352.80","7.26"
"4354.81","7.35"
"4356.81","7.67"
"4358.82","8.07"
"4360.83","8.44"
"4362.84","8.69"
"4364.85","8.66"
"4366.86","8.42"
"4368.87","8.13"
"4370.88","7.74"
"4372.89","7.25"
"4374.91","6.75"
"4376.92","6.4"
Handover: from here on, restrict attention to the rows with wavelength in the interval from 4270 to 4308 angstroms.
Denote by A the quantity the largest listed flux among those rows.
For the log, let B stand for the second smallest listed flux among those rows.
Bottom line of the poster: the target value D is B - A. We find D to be -1.78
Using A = 5.94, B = 4.16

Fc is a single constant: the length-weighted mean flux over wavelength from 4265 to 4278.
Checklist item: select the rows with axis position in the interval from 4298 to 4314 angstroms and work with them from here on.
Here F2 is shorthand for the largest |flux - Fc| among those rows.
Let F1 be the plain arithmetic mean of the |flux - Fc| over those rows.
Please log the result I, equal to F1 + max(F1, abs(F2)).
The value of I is 1.8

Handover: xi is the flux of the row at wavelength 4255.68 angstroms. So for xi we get 4.82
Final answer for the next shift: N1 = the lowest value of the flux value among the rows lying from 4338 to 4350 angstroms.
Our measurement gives 6.88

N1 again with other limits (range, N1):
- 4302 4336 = 4.02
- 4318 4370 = 5.67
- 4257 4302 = 4.27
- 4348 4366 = 7.26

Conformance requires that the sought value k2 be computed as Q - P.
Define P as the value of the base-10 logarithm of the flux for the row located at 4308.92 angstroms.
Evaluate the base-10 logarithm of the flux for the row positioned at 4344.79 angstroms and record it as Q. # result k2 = 0.28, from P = 0.62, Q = 0.900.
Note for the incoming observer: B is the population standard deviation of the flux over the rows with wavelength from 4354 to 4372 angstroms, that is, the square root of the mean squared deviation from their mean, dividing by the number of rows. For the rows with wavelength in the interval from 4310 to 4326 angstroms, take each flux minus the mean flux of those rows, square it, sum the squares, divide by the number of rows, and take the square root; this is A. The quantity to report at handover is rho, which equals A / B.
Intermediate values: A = 1.0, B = 0.44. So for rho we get 2.2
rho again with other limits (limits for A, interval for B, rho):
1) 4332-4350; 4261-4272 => 0.7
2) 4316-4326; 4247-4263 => 2.4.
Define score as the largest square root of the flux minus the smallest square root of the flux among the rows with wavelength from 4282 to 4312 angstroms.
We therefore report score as 0.403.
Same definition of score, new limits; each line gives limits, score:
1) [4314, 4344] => 0.421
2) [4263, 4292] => 0.412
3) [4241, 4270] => 0.362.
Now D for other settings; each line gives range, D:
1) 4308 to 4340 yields -3.09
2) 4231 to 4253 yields -1.63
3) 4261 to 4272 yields -1.11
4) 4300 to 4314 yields -1.55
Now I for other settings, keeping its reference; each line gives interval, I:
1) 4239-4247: 2.4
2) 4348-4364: 6.4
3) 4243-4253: 1.9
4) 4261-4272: 1.7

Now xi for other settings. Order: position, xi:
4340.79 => 7.02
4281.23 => 5.94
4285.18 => 5.5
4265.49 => 6.14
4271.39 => 4.38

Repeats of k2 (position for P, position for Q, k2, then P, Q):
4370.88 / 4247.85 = -0.14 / 0.89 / 0.751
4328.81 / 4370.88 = 0.05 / 0.84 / 0.889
